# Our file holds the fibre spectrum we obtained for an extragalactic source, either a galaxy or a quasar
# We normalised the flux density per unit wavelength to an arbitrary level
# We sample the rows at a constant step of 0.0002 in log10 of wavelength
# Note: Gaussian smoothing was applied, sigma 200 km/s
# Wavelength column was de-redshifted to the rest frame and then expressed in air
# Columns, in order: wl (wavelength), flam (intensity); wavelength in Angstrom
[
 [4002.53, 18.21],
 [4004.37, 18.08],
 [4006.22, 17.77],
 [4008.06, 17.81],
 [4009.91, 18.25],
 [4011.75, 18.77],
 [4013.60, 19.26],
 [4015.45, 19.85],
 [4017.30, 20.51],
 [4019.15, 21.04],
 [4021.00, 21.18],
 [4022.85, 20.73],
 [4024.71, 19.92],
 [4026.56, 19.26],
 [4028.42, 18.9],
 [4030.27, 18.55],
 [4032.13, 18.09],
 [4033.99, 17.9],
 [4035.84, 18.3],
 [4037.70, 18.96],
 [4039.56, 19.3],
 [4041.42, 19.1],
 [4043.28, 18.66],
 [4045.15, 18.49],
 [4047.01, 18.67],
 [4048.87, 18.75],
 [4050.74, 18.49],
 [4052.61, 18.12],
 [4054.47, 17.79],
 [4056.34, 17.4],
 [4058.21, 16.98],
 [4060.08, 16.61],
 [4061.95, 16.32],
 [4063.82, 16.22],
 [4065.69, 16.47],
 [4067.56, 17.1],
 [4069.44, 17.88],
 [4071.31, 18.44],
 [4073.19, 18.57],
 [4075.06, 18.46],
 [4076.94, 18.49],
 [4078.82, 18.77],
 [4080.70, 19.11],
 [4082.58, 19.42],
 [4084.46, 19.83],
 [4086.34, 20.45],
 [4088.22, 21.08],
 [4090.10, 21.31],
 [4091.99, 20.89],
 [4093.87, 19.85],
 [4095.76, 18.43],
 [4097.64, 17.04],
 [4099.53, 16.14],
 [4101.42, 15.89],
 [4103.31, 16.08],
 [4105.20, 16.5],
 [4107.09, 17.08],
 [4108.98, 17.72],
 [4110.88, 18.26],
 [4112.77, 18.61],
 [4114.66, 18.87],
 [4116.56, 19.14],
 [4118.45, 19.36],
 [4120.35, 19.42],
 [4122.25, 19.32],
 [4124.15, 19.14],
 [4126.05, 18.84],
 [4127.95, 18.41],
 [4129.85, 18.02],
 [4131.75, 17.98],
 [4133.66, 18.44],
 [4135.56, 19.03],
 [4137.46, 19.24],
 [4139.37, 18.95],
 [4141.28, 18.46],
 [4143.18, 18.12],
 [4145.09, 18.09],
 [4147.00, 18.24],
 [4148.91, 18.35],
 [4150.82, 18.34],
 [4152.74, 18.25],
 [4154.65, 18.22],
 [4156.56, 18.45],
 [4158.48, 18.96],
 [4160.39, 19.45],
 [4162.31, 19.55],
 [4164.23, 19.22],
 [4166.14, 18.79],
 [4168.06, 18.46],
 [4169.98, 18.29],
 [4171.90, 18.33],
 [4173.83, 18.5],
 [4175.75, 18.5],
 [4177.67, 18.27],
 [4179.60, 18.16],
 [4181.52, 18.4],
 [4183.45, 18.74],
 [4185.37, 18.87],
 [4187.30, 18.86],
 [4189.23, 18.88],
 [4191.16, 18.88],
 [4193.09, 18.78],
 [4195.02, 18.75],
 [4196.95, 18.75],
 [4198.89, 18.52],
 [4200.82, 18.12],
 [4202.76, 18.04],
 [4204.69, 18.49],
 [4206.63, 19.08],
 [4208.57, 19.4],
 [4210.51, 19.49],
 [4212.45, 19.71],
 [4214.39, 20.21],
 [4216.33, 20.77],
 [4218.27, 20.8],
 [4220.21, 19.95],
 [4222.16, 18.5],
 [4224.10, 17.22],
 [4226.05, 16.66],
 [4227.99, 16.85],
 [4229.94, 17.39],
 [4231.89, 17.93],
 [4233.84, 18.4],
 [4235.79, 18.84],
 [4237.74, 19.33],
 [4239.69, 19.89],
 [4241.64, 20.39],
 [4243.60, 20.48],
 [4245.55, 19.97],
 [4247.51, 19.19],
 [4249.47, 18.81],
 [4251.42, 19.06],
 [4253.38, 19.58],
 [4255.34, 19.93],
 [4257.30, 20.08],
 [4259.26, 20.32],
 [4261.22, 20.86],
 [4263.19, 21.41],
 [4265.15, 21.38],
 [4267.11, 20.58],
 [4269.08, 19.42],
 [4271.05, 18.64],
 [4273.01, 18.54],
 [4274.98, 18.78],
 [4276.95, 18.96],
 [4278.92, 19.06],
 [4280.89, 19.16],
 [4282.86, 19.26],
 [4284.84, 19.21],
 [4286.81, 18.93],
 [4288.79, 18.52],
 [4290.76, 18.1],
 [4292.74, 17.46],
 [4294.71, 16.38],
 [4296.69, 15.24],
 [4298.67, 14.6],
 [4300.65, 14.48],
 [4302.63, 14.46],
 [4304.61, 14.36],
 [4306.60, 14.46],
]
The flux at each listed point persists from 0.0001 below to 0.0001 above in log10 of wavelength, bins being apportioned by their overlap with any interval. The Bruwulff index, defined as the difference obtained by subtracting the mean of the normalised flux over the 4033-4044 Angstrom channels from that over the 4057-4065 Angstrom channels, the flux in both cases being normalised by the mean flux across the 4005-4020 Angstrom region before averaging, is -0.11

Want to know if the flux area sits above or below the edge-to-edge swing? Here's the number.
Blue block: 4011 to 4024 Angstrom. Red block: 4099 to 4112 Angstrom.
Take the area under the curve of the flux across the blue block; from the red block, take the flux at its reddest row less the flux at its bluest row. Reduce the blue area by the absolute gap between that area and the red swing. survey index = 2.1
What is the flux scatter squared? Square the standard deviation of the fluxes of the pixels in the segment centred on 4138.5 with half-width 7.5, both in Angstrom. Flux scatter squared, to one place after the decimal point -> 0.2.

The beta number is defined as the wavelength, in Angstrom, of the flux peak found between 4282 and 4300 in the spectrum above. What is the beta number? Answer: 4282.86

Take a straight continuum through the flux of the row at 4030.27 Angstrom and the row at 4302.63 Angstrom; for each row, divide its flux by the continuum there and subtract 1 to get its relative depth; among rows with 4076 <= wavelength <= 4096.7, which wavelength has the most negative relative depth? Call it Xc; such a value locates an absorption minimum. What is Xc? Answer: 4076.94 Angstrom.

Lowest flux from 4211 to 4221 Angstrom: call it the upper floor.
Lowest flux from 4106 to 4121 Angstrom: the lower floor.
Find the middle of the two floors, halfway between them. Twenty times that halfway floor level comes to 368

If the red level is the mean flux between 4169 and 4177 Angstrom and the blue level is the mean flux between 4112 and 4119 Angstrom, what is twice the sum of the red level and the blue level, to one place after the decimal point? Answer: 74.8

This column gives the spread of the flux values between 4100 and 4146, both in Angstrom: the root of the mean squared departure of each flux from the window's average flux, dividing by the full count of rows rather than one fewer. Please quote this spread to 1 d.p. 1.0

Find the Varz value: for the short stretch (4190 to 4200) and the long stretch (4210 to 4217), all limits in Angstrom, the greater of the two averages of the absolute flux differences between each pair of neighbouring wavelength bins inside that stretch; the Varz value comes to 0.43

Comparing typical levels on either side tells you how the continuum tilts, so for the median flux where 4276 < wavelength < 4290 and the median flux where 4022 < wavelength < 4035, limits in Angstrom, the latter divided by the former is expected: 0.99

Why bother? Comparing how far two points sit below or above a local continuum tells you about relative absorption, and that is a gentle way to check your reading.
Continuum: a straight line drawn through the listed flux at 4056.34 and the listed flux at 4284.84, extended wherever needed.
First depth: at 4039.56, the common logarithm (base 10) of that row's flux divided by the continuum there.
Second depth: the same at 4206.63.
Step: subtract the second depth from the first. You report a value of 0.04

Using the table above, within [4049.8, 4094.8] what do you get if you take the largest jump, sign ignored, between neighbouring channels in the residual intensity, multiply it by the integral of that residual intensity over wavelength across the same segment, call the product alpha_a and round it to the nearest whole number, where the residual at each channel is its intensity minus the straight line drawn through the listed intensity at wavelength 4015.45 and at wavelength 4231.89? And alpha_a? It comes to -39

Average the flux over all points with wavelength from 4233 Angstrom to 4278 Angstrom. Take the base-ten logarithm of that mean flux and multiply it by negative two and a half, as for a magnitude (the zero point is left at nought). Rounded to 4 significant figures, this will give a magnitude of -3.236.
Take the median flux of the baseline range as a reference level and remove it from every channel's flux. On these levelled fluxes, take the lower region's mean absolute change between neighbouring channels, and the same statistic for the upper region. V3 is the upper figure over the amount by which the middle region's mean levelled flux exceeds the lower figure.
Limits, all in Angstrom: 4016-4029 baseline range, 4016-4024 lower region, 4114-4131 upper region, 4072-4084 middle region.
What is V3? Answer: -0.12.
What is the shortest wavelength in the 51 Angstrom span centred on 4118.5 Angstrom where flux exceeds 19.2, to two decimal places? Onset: 4093.87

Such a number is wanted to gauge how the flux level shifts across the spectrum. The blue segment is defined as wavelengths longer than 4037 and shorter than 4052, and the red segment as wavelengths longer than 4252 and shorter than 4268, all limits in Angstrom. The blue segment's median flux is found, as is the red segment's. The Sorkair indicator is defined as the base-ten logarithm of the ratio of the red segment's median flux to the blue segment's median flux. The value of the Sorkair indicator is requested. 0.04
